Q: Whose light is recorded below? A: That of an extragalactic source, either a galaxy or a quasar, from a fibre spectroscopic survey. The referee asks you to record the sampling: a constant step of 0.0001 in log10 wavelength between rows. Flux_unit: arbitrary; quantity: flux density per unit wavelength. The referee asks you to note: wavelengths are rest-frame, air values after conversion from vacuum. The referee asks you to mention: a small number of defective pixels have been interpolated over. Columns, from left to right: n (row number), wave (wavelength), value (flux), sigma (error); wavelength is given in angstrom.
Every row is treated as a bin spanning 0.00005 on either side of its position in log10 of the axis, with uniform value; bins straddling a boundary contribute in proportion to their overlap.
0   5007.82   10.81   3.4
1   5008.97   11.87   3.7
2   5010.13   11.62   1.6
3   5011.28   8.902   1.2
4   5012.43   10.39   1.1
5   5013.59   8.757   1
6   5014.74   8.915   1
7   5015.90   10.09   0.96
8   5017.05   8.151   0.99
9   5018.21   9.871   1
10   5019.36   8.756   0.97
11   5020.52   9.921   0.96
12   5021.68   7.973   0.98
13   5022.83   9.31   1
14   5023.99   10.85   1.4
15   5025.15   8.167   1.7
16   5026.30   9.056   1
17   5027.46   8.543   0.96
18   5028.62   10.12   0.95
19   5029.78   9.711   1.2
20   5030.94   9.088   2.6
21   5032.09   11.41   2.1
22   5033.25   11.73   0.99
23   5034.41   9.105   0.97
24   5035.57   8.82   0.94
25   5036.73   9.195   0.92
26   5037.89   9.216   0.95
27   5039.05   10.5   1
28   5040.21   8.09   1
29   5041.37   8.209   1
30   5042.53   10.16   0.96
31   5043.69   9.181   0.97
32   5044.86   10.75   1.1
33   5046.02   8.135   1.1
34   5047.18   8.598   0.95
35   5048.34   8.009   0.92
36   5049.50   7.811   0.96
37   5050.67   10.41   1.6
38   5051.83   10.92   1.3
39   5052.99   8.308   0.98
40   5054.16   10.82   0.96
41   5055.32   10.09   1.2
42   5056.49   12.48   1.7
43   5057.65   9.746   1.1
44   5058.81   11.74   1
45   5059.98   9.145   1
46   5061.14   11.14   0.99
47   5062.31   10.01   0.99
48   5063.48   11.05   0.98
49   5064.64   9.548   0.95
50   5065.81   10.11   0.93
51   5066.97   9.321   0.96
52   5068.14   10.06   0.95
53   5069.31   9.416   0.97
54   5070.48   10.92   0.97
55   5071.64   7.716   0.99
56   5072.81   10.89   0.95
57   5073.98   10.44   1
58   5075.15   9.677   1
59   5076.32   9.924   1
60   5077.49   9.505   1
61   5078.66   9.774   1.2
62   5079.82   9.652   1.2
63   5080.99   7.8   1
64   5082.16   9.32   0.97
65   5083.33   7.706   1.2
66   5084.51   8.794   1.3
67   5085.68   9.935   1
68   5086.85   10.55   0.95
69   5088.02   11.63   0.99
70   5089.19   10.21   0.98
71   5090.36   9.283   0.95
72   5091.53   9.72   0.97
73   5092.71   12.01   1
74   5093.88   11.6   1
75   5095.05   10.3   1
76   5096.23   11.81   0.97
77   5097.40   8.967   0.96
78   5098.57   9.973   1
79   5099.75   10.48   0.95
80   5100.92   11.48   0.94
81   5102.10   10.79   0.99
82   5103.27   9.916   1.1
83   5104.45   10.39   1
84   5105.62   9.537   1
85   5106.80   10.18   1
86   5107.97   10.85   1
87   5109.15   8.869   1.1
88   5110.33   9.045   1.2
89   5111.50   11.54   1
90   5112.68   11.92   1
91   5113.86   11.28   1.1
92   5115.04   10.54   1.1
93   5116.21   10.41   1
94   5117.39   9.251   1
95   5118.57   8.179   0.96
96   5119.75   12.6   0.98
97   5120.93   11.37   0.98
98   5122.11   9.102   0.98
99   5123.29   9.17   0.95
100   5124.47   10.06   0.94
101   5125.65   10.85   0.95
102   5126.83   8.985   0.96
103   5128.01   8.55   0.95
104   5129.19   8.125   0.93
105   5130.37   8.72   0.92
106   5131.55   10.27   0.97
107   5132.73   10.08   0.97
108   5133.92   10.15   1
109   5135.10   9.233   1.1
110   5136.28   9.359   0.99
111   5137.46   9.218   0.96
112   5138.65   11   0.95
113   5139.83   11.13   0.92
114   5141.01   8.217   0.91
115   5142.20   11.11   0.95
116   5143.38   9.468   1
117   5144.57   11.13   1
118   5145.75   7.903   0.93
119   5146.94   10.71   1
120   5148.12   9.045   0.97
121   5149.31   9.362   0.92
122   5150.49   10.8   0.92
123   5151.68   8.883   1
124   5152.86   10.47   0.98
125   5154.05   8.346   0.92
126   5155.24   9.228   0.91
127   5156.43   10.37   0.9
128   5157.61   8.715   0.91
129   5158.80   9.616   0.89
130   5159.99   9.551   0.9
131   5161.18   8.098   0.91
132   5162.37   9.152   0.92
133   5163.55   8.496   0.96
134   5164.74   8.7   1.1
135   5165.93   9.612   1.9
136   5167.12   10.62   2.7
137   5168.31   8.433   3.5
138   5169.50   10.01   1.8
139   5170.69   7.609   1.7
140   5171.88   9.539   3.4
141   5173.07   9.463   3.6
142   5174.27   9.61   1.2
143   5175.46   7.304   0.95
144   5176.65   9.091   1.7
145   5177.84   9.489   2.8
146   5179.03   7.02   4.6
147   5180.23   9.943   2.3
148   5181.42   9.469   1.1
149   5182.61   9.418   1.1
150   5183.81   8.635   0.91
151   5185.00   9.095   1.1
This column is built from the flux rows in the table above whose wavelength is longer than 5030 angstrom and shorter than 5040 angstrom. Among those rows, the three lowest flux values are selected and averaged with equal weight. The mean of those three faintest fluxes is 9.0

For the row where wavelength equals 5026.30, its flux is 9.056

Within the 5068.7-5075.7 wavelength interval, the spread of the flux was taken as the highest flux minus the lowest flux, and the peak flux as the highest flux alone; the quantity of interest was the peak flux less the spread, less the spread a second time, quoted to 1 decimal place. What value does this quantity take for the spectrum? 4.5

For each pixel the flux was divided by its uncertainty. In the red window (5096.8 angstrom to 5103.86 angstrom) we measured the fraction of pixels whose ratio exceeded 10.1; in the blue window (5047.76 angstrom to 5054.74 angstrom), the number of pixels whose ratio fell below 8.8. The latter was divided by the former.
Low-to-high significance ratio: 10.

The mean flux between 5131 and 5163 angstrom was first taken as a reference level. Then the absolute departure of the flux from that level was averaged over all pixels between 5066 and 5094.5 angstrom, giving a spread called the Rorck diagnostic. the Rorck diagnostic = 0.84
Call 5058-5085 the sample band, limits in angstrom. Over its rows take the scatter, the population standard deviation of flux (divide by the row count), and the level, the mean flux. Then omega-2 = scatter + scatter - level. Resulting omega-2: -7.64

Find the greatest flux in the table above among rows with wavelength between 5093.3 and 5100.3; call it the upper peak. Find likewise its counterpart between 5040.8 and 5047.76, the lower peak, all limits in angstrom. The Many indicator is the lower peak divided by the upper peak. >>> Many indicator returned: 0.91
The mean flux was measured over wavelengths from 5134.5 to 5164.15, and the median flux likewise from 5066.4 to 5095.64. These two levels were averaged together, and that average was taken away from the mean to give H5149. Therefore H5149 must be -0.11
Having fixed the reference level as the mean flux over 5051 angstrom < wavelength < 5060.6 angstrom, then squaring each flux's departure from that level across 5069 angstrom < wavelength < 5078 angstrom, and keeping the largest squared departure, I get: 7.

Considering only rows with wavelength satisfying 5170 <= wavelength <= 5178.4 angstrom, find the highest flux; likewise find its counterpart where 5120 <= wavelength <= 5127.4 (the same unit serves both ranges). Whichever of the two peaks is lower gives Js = 9.6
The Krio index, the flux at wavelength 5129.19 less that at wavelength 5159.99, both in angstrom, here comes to -1.4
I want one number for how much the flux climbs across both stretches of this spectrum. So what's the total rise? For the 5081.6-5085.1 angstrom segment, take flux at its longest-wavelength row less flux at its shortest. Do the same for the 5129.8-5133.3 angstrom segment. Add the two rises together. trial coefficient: 1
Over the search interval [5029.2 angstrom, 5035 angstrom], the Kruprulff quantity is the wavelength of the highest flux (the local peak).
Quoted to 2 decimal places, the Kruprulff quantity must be 5033.25 angstrom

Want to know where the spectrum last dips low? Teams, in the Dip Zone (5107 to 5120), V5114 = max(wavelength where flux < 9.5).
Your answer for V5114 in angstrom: 5118.57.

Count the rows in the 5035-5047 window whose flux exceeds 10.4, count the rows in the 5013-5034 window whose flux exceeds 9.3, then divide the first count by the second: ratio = 0.22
